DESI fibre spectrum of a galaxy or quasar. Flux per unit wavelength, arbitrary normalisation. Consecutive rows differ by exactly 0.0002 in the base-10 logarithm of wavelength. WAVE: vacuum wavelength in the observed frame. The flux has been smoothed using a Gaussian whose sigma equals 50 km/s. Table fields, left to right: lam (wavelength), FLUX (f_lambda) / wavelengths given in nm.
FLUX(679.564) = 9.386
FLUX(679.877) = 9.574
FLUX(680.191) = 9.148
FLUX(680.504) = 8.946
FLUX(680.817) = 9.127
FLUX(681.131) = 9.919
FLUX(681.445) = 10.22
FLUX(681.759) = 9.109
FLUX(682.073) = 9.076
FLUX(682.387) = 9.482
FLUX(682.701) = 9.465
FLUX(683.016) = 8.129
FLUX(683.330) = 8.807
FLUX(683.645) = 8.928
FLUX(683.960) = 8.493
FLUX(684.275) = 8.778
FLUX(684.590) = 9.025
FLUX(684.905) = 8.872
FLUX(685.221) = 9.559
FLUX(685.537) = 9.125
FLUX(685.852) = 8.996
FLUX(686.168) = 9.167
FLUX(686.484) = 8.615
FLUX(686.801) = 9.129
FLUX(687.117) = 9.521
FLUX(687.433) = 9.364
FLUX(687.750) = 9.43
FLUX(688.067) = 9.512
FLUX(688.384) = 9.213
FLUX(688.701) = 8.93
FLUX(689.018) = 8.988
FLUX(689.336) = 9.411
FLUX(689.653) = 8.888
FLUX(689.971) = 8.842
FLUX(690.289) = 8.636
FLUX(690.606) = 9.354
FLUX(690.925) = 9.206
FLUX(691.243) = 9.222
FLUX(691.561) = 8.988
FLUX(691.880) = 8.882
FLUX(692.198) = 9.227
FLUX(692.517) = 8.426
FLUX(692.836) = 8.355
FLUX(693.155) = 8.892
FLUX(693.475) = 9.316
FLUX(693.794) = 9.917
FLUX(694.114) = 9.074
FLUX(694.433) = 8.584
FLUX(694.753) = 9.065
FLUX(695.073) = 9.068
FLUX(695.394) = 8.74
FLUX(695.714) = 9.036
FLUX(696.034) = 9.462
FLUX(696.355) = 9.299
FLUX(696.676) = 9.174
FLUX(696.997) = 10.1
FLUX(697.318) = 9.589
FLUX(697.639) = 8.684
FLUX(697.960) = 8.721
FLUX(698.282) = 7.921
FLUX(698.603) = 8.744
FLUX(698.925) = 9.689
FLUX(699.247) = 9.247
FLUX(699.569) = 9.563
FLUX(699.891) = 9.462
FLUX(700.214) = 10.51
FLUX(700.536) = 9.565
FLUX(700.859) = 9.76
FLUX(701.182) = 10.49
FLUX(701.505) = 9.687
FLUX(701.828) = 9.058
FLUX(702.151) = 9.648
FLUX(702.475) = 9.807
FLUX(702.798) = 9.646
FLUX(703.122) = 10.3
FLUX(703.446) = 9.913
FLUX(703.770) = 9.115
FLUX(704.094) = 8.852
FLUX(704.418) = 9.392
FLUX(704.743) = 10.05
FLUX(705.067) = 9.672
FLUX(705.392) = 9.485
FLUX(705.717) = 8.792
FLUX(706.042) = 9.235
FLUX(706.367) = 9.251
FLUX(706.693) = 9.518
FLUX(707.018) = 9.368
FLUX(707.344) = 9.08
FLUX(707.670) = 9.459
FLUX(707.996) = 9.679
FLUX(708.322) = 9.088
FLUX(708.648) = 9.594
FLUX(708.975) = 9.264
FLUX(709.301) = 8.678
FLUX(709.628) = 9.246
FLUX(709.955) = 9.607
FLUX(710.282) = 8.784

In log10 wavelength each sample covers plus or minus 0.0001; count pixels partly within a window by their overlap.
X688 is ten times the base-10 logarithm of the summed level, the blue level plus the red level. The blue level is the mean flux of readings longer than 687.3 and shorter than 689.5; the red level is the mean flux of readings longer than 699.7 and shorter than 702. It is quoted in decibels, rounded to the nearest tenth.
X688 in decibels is 12.8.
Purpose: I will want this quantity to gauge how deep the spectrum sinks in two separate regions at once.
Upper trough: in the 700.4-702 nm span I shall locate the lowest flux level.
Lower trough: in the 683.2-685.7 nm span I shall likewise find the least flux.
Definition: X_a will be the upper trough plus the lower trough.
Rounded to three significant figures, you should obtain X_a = 17.6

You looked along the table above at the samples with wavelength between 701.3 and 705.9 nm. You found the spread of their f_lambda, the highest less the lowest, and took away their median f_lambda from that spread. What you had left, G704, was -8.14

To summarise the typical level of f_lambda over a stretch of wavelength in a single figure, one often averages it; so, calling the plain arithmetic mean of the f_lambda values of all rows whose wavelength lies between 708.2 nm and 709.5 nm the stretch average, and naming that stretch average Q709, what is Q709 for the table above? 9.16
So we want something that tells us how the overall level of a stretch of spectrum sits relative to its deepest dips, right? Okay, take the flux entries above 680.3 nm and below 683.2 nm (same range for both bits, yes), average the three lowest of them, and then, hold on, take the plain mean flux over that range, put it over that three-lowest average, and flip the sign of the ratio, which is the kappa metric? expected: -1.06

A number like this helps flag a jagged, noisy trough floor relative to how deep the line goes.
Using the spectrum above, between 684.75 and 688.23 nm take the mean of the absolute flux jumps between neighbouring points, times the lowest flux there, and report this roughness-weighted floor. 2.7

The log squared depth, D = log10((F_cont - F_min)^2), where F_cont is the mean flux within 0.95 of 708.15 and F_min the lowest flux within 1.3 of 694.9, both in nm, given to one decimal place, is -0.2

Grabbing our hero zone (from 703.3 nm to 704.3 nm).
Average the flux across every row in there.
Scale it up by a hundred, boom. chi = 929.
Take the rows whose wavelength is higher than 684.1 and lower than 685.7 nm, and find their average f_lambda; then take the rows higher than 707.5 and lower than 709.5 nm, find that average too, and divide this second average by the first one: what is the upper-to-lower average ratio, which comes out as 1.02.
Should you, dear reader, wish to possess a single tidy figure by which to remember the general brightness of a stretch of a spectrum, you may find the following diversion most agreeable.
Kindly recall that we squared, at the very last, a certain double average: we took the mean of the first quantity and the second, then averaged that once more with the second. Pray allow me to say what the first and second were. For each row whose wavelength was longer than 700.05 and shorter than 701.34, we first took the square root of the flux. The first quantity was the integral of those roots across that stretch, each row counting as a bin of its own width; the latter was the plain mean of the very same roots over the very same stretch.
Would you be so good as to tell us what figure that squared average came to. 11.6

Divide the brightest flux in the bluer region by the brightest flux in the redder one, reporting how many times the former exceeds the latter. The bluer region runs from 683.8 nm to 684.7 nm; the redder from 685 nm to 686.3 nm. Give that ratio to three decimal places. 0.944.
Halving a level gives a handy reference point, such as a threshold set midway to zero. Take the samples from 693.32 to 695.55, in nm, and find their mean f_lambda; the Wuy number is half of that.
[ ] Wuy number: 4.6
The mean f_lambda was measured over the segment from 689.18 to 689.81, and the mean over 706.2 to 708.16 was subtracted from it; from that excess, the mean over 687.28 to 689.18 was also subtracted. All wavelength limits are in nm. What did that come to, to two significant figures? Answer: -9.5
